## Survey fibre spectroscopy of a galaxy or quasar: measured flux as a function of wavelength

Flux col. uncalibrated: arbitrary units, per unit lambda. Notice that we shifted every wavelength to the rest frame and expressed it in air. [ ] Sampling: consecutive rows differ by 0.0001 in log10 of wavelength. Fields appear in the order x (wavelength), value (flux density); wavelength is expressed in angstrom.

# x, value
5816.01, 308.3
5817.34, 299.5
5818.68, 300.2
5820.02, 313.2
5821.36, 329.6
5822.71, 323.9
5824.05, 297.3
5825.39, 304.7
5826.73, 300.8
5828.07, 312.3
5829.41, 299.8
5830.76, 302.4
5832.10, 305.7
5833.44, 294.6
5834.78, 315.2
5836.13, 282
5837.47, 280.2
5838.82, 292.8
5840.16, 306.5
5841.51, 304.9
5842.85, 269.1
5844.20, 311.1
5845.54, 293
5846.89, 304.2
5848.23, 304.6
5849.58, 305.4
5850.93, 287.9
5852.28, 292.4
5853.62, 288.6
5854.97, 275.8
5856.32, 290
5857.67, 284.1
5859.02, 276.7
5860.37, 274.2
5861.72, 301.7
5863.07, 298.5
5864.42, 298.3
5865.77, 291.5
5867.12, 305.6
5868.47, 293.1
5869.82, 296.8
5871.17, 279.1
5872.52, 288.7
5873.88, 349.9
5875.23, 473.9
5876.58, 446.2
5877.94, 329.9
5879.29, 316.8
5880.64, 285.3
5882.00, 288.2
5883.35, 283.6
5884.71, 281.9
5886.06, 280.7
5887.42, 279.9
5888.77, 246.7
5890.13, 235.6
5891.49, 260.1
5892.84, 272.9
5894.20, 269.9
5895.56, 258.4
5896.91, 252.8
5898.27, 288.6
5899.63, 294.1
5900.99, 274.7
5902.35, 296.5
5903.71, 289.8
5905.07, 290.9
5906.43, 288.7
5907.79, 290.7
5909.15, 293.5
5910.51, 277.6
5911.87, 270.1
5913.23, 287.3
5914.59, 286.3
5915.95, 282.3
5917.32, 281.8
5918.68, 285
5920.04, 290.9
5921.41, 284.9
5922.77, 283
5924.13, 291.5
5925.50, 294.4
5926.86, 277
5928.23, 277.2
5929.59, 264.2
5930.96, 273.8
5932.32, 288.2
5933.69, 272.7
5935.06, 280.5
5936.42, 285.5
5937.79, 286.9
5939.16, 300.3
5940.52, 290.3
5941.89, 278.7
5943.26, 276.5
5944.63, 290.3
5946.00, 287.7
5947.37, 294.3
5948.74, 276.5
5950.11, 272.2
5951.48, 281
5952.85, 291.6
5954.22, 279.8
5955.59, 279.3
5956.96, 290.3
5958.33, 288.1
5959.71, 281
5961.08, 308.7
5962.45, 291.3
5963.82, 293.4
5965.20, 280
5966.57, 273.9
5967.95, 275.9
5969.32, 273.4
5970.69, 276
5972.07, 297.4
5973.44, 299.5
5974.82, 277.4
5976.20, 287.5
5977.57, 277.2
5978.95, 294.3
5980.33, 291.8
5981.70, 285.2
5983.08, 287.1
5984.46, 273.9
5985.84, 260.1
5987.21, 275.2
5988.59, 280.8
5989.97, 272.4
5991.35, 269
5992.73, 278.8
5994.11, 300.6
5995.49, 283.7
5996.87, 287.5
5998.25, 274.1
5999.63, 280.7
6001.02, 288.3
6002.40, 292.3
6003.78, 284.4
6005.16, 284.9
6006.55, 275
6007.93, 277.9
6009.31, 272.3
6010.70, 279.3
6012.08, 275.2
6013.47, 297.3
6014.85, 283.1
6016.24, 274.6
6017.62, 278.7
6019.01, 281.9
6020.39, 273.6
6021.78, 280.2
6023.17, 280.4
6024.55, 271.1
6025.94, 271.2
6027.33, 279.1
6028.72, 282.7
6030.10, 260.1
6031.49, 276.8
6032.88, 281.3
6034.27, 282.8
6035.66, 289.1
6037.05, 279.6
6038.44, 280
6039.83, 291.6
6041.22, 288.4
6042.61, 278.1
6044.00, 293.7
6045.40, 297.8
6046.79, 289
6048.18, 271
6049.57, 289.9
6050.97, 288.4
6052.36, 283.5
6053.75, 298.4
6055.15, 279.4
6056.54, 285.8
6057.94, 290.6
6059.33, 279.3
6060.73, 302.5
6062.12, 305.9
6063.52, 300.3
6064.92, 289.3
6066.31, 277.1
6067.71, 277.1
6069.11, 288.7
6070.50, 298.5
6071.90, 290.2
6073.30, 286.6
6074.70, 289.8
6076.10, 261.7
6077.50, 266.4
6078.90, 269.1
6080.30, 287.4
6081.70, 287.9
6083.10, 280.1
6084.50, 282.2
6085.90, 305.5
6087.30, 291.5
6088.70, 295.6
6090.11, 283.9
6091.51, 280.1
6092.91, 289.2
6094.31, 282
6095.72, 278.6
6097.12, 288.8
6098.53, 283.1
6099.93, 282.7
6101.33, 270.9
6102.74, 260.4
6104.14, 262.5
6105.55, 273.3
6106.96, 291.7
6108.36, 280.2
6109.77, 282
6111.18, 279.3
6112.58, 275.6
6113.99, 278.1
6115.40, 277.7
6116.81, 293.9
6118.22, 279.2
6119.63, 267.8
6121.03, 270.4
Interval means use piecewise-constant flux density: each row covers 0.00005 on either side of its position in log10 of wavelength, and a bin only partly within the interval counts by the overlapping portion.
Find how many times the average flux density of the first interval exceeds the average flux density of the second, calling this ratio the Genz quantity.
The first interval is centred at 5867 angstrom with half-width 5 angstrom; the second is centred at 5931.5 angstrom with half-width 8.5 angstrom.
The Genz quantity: 1.04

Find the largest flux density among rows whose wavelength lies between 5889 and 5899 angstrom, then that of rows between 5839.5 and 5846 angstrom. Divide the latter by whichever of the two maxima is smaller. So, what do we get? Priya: 1.08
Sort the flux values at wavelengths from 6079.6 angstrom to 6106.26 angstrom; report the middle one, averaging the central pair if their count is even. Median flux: 283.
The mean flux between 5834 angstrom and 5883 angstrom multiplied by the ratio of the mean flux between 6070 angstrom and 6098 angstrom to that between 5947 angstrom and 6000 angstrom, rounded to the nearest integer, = 307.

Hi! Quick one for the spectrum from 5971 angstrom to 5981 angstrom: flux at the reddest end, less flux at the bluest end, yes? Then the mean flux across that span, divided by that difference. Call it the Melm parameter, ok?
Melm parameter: -52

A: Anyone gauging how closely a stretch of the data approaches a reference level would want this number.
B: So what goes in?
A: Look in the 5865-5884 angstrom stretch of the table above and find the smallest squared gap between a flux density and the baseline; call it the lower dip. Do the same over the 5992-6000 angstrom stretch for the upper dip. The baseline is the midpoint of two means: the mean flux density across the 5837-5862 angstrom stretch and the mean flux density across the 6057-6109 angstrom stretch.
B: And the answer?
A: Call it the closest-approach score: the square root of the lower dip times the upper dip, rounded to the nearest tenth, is 0.1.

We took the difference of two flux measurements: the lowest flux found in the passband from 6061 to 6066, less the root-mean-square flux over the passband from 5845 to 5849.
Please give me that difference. -11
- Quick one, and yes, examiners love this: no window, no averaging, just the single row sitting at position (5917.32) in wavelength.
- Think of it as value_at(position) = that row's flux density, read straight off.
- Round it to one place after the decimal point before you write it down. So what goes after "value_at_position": 281.8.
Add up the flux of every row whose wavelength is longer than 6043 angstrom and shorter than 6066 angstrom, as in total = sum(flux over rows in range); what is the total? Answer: 4645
